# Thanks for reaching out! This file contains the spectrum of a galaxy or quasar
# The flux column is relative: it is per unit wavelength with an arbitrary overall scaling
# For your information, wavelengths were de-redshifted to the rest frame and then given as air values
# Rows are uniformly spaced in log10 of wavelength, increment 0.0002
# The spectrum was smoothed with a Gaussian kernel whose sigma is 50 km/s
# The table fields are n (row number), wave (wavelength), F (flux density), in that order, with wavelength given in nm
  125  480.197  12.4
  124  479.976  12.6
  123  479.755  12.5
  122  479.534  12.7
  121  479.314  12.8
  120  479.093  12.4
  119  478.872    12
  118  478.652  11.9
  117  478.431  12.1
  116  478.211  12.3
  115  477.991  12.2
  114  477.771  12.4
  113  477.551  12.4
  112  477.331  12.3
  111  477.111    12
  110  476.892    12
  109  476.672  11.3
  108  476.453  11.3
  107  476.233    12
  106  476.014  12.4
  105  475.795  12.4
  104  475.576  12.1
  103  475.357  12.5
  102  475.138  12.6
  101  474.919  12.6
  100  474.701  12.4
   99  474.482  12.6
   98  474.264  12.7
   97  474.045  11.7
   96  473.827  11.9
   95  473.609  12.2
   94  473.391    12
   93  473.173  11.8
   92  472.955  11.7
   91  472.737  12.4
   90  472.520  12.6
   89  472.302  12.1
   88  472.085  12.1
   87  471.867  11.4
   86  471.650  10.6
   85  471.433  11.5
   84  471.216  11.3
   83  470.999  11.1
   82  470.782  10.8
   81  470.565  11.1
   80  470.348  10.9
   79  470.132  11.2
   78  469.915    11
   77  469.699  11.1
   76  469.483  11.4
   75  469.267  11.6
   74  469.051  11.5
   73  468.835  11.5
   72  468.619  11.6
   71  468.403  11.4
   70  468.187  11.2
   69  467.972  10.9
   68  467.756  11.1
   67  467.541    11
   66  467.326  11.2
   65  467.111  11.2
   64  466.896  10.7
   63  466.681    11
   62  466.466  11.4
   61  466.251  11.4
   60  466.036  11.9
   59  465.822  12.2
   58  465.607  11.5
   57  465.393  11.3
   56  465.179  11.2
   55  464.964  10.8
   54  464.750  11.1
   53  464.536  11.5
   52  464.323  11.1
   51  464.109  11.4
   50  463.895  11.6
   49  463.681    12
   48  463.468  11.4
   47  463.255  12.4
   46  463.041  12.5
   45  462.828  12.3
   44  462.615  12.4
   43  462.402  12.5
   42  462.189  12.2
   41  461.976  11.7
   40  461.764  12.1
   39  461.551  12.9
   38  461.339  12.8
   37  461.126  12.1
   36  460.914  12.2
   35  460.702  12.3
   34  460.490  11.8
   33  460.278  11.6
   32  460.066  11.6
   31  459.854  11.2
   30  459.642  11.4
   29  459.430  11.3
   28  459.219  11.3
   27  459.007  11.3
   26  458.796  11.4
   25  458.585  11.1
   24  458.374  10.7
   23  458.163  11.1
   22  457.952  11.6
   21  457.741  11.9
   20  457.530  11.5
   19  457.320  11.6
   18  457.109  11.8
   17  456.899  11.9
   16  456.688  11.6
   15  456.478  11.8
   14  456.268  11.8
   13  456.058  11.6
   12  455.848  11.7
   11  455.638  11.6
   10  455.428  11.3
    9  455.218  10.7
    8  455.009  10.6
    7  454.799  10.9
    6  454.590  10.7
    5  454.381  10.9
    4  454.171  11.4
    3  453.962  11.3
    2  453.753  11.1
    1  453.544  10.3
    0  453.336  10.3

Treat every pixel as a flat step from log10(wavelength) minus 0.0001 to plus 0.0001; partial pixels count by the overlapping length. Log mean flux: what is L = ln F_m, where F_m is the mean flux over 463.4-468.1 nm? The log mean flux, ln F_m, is 2.43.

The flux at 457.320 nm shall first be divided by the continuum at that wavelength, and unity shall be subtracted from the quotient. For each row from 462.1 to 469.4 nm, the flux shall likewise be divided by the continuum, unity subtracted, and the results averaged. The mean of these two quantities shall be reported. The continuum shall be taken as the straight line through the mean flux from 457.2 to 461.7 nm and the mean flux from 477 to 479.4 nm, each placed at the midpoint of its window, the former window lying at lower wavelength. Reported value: -0.013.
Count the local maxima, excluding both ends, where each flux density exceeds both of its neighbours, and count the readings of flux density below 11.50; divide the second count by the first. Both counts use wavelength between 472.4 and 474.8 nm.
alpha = 0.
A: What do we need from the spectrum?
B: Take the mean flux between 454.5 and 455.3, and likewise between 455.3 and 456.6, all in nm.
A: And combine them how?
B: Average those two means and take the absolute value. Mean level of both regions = 11.2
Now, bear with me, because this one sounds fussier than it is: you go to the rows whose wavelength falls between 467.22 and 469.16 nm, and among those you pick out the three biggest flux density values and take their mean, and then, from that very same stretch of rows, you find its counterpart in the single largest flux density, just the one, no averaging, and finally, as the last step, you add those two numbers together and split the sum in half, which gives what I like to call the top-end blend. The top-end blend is 11.6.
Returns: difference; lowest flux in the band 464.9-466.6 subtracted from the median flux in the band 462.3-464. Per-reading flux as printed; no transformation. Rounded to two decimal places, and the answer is 1.55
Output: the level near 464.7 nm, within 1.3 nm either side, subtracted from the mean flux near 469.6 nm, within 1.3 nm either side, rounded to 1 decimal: -0.2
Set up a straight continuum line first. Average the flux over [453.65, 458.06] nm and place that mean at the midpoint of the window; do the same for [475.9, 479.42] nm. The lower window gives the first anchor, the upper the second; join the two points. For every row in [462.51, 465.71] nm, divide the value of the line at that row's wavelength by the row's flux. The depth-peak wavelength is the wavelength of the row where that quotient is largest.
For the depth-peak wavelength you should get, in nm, 464.964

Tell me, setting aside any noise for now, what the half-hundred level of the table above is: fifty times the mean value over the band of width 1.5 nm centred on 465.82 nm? 578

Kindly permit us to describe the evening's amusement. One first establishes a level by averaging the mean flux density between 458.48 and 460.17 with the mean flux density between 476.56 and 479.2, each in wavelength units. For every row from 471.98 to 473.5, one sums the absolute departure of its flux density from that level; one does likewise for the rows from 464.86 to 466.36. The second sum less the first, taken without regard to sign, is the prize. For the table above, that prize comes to 0.33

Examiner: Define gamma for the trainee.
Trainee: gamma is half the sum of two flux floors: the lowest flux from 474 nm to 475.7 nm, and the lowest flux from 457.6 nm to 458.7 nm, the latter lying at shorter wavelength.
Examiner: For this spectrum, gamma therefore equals 11.20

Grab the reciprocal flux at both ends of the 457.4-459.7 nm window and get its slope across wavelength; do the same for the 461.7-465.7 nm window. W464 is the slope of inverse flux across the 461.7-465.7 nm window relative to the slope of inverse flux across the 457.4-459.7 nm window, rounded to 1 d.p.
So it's 3.1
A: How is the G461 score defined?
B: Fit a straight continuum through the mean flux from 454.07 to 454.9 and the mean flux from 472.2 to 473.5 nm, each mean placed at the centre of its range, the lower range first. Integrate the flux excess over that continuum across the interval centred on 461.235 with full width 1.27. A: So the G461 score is 1.3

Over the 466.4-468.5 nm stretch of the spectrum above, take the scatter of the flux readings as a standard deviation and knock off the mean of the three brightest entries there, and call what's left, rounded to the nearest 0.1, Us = -11.1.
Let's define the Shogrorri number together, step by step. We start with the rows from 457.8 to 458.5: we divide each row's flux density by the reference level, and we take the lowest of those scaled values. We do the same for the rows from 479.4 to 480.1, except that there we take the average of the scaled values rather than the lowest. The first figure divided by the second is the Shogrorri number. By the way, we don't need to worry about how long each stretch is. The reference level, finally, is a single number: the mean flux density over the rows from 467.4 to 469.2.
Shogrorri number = 0.85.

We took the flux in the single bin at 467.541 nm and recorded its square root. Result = 3.32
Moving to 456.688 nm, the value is 3.41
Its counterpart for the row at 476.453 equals 3.36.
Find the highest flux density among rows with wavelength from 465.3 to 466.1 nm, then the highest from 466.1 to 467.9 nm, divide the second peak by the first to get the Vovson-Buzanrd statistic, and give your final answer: 0.93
